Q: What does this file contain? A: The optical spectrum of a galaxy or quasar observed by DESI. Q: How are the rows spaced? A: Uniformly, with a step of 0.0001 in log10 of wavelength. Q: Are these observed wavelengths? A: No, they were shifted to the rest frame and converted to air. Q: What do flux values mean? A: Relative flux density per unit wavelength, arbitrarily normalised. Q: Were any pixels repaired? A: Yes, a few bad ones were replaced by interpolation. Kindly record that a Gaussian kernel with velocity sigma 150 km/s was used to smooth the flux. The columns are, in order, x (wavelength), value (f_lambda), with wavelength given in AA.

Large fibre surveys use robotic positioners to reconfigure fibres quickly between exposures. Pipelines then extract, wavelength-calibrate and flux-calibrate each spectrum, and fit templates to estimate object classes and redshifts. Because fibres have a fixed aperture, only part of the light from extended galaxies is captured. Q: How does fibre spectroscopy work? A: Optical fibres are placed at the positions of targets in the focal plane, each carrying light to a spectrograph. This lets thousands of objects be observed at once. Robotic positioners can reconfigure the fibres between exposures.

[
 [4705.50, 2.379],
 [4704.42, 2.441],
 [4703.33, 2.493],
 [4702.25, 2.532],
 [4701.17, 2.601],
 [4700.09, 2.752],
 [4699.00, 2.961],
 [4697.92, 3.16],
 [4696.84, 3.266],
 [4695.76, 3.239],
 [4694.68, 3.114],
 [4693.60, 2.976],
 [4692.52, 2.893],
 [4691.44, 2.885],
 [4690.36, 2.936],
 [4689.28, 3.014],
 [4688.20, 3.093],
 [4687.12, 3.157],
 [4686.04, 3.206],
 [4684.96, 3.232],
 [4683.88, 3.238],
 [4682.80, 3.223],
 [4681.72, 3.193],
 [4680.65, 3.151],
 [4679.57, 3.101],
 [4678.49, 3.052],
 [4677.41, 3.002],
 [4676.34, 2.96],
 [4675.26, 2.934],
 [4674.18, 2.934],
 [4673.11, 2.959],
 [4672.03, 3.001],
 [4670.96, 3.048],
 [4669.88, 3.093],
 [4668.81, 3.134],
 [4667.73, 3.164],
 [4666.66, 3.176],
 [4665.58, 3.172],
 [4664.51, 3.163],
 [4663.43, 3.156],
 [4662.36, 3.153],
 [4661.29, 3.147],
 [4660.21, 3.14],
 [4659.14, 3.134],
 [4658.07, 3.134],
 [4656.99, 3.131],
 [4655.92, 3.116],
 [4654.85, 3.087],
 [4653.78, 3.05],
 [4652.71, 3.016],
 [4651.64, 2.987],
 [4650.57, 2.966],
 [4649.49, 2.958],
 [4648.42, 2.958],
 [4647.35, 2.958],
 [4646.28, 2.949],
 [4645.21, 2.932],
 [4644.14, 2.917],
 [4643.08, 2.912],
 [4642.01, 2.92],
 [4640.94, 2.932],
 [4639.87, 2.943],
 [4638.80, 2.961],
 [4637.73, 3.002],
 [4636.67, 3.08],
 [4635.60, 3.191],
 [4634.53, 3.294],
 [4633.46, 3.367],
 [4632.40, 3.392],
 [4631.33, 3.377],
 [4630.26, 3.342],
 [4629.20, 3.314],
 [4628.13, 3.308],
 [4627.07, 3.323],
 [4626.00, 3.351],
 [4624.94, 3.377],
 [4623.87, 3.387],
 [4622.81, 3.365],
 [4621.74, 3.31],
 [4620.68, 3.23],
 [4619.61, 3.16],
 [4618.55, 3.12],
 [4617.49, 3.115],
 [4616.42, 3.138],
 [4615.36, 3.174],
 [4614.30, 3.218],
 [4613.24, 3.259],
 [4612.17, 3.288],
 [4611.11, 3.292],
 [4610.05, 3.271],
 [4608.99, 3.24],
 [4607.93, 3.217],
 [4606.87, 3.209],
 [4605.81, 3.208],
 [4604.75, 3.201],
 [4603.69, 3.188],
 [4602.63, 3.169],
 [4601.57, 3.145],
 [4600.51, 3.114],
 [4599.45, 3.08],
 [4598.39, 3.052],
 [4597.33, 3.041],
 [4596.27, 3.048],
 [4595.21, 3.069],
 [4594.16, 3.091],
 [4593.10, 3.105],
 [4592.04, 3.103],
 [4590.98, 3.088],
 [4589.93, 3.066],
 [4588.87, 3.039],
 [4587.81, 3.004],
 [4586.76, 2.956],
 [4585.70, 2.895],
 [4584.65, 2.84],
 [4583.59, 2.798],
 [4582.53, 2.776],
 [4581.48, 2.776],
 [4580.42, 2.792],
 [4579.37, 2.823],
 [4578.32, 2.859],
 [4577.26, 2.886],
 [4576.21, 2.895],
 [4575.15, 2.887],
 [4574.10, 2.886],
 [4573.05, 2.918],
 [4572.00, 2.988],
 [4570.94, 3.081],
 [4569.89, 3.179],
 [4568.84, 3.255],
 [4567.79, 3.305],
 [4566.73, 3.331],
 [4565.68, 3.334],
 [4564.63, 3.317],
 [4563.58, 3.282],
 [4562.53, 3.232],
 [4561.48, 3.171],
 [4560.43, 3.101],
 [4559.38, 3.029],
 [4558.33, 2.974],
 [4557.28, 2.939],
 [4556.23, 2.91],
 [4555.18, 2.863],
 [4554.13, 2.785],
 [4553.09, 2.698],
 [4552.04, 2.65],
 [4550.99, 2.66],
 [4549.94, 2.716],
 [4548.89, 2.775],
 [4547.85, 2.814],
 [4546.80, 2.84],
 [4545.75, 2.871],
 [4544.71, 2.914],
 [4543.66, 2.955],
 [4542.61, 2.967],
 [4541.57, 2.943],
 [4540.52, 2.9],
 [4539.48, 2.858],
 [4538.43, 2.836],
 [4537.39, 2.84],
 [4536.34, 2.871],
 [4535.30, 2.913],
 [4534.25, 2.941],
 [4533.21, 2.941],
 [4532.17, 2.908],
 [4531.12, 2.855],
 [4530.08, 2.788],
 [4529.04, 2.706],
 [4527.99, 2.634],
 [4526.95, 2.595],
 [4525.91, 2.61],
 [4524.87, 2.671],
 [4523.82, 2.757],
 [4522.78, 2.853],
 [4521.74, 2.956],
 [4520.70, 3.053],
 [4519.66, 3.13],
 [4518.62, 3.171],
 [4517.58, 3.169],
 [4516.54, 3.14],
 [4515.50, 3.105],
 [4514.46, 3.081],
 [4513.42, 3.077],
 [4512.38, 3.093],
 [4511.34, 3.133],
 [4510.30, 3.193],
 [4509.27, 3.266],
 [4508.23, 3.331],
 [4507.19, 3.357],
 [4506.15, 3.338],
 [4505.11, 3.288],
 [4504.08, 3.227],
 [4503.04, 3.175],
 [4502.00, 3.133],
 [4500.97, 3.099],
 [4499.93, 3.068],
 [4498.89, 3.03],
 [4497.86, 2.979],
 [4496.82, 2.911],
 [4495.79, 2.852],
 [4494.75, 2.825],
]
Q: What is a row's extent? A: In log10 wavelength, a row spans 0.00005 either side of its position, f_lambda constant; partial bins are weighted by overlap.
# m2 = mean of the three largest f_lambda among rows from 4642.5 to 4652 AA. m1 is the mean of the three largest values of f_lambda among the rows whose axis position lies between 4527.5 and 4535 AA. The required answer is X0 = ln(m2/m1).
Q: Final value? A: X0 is 0.014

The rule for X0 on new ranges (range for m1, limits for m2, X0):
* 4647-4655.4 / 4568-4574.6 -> 0.039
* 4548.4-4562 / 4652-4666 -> 0.020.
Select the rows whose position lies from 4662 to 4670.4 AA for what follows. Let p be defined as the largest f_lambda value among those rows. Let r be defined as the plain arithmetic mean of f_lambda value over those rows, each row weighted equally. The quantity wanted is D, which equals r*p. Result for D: 10.0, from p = 3.176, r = 3.15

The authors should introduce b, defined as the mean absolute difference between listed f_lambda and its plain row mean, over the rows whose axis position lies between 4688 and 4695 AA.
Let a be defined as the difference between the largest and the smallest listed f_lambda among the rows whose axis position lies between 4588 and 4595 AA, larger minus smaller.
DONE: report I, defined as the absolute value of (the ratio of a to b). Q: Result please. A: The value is 1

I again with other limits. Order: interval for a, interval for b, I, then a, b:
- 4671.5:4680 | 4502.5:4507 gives 3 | 0.17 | 0.06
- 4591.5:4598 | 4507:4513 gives 1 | 0.06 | 0.09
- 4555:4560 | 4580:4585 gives 9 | 0.17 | 0.02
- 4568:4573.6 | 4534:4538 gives 9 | 0.34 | 0.04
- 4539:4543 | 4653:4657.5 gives 4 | 0.11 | 0.03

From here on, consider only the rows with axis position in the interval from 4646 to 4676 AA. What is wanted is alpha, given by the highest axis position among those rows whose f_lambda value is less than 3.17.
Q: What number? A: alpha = 4675.26 AA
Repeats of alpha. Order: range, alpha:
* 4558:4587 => 4586.76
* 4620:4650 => 4649.49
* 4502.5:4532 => 4531.12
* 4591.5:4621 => 4619.61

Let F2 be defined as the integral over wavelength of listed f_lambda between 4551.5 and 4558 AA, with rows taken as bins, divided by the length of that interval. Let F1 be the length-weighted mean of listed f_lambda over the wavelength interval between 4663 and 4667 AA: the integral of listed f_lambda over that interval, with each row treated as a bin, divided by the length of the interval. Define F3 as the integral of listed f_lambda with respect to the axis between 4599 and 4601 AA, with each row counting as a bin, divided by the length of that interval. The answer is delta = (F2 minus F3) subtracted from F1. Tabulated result 3.44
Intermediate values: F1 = 3.16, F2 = 2.81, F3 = 3.10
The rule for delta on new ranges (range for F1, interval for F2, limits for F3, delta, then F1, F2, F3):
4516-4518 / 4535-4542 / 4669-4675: 3.29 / 3.15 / 2.88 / 3.01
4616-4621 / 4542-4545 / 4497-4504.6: 3.29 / 3.15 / 2.95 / 3.09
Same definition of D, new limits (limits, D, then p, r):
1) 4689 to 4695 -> 9.2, 3.114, 2.97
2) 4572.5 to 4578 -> 8.4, 2.918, 2.89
